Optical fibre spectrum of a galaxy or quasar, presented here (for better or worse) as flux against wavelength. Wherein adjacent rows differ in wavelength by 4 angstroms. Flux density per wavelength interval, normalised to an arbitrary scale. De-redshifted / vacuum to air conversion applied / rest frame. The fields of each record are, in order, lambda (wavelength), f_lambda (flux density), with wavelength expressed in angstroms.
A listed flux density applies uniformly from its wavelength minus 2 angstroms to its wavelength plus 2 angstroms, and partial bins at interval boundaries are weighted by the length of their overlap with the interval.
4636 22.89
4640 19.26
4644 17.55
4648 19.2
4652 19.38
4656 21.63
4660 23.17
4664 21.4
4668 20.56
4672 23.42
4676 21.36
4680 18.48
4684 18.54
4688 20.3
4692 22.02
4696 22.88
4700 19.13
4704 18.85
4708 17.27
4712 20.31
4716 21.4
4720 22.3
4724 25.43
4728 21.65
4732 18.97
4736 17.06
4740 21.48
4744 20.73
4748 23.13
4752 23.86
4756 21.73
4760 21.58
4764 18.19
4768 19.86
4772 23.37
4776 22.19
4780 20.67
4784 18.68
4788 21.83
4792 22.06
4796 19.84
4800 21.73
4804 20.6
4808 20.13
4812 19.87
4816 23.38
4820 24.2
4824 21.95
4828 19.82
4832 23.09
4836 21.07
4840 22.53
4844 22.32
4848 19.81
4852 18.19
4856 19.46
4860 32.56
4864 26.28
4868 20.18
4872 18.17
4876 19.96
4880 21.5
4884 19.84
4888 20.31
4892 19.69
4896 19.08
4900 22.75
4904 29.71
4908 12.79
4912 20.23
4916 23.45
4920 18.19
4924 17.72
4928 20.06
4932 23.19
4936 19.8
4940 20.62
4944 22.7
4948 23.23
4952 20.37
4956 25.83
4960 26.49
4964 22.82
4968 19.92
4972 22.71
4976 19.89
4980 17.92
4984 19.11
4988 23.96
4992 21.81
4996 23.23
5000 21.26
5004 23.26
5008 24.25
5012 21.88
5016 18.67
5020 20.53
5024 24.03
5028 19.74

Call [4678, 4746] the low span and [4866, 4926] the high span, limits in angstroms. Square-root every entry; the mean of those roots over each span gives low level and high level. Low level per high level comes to 1.01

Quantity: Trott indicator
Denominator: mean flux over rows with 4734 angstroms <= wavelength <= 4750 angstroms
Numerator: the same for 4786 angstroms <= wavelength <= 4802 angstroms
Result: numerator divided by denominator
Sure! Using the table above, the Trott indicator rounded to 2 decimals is 1.04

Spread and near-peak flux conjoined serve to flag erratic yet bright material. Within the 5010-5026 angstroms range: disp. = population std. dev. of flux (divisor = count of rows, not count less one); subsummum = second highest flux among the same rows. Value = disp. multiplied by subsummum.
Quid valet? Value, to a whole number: 43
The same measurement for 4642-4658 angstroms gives 28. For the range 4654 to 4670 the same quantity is 20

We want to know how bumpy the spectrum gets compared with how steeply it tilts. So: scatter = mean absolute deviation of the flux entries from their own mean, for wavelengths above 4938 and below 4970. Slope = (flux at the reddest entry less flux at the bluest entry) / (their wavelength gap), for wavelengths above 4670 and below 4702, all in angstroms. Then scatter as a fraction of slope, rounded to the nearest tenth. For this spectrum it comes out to -12.0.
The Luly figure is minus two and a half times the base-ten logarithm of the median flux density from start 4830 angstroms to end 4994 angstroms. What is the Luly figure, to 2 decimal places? -3.27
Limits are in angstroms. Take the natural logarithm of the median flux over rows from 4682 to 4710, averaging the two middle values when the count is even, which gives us 2.95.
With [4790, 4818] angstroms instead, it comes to 3.03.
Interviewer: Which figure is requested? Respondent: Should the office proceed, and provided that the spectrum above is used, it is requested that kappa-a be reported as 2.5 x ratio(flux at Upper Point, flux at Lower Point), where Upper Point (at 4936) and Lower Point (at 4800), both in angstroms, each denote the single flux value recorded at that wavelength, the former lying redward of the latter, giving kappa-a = 2.28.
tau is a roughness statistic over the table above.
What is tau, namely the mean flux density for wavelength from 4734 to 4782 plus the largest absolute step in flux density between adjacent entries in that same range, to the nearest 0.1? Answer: 25.6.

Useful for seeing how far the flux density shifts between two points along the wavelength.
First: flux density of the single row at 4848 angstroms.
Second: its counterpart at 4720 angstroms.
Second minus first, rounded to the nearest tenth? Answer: 2.5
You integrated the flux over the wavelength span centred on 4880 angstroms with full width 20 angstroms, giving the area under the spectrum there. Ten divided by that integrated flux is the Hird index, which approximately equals 0.0251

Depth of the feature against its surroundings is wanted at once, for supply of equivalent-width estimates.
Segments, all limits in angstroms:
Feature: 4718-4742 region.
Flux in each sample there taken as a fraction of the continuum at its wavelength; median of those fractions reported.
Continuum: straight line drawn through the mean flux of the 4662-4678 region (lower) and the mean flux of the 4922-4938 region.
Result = 1.01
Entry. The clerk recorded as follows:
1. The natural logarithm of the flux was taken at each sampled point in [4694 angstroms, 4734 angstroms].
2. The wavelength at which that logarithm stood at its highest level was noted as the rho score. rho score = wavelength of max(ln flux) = 4724 angstroms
